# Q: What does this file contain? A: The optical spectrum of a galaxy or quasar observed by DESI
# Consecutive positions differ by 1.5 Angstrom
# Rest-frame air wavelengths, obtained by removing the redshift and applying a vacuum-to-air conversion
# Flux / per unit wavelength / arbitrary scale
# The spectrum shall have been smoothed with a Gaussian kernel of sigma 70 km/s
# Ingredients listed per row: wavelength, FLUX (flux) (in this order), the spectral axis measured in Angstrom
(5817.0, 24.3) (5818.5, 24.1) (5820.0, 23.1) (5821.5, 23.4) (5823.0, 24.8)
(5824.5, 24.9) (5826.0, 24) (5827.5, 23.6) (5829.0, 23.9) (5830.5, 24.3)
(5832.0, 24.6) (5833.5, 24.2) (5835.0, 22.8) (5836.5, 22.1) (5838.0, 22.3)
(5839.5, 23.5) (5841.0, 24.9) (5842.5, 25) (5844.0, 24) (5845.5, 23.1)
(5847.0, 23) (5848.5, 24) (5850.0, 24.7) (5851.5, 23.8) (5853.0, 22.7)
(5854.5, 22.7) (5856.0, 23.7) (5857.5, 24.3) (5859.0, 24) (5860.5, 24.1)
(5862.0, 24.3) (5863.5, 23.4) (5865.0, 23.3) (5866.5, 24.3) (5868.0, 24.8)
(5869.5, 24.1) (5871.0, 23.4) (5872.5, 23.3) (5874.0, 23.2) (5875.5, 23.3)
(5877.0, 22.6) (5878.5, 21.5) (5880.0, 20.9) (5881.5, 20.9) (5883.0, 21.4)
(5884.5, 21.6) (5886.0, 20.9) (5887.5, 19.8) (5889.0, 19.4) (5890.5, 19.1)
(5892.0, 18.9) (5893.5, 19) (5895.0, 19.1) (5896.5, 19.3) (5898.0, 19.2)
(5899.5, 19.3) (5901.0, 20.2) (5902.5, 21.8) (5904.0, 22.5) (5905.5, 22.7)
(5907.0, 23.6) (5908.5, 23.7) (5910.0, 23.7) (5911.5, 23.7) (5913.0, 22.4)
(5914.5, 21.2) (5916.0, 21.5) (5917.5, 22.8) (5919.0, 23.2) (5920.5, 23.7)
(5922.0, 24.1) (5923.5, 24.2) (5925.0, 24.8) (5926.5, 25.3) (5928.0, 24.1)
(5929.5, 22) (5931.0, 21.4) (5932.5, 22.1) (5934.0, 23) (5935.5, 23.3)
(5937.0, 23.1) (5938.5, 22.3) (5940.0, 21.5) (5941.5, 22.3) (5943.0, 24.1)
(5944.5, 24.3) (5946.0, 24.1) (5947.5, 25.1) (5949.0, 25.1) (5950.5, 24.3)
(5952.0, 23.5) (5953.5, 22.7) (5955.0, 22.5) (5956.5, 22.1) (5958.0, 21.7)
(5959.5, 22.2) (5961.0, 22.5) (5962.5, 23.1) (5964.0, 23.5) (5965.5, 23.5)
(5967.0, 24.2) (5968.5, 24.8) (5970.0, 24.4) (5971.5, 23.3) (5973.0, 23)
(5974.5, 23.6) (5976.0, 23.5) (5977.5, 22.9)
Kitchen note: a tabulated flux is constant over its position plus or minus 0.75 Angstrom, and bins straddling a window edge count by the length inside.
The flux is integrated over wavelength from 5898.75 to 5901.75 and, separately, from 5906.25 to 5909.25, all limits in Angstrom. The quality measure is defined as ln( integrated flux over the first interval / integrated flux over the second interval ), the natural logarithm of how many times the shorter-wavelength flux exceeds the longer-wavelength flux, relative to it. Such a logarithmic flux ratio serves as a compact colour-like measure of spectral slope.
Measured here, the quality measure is -0.18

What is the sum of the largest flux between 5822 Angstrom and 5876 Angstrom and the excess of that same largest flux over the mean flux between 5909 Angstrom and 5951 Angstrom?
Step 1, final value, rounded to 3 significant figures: 26.7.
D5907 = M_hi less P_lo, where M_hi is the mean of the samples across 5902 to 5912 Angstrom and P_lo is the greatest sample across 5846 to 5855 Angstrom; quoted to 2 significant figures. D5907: -1.6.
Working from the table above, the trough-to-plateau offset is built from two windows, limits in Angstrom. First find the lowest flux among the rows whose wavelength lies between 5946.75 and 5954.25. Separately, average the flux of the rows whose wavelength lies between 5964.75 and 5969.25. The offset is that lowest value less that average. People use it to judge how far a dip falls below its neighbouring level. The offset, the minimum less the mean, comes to -1.5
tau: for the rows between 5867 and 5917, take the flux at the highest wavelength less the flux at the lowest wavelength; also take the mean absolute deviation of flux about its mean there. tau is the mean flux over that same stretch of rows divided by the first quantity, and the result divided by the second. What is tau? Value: -4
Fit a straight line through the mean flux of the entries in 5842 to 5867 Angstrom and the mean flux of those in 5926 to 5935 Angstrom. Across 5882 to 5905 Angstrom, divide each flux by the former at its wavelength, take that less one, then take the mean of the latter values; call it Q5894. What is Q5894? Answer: -0.14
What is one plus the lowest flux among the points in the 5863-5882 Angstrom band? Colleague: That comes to 21.9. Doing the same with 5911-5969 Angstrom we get 22.2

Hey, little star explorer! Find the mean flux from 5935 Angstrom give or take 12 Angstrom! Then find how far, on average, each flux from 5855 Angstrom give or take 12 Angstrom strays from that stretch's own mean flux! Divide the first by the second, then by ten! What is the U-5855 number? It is 4.55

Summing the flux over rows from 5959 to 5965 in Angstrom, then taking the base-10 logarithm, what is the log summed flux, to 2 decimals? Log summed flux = 1.96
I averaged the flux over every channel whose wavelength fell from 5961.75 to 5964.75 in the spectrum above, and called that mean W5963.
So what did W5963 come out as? 23.3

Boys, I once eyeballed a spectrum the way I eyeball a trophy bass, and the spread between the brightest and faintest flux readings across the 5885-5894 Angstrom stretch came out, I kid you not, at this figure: 2.0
